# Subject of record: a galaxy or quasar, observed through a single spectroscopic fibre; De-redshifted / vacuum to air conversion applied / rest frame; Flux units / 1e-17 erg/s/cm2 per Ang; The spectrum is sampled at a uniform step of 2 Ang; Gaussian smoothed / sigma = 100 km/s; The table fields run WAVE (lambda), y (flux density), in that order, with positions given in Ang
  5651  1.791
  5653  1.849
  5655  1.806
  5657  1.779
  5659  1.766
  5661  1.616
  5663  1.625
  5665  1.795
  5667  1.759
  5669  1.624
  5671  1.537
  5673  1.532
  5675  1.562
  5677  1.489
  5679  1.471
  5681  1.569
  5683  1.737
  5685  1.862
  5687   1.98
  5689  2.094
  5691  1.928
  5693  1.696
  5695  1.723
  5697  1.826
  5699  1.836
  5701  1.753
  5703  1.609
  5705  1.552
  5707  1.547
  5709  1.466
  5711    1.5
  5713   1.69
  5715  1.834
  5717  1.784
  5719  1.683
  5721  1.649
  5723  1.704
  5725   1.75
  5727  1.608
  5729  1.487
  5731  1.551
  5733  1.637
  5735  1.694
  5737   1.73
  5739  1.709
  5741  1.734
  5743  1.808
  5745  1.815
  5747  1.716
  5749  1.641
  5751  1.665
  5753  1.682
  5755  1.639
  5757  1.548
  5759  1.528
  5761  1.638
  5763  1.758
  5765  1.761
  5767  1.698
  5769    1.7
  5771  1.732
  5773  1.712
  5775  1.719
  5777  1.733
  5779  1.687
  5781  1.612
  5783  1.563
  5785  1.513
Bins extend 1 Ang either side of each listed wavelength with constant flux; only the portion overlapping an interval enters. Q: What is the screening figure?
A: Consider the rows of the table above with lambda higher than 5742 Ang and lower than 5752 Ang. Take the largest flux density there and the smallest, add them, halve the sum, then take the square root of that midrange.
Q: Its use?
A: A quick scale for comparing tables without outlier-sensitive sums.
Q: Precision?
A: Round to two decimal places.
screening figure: 1.31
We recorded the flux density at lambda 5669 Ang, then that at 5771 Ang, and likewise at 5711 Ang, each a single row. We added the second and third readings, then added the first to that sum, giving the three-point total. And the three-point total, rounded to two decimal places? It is 4.86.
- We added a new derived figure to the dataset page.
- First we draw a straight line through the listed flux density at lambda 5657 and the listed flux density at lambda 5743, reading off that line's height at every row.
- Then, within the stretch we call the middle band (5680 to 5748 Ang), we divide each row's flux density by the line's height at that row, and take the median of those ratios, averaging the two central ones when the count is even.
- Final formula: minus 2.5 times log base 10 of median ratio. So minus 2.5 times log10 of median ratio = 0.058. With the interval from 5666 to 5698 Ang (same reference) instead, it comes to 0.051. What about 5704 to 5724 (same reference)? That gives 0.084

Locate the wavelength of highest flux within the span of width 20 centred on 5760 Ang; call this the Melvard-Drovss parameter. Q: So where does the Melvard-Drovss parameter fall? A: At 5765 Ang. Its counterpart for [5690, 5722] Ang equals 5691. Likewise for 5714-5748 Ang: 5715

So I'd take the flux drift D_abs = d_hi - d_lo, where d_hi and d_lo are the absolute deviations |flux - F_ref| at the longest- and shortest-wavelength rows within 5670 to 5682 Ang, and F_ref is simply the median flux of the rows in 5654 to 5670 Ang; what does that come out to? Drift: -0.03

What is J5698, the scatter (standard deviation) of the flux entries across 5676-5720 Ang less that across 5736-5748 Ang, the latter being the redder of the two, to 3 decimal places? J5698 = 0.127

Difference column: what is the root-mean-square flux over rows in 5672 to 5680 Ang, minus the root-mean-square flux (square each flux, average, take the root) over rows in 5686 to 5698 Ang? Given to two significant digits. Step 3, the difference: -0.37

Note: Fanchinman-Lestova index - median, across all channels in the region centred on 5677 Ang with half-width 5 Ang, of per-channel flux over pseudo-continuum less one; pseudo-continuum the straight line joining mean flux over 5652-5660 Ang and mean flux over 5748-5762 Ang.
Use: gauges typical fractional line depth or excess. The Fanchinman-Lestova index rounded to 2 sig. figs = -0.13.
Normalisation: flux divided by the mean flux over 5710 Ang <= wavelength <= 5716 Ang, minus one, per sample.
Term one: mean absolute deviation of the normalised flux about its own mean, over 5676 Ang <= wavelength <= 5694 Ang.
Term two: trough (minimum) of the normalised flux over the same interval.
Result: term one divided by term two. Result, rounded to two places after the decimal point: -0.91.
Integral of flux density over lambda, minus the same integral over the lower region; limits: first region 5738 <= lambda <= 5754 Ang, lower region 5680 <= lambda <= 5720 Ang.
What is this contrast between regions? -42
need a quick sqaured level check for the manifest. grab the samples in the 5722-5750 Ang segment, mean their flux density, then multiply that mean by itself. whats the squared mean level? 2.84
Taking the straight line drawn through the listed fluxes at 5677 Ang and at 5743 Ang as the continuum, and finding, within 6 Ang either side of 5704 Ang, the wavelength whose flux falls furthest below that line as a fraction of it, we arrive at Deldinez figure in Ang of 5709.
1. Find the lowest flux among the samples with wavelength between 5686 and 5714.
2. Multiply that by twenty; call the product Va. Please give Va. 29.32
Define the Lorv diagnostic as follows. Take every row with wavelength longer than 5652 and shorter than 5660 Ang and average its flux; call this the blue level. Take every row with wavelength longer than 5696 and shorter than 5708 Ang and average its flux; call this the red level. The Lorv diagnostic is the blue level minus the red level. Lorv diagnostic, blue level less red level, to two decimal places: 0.11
